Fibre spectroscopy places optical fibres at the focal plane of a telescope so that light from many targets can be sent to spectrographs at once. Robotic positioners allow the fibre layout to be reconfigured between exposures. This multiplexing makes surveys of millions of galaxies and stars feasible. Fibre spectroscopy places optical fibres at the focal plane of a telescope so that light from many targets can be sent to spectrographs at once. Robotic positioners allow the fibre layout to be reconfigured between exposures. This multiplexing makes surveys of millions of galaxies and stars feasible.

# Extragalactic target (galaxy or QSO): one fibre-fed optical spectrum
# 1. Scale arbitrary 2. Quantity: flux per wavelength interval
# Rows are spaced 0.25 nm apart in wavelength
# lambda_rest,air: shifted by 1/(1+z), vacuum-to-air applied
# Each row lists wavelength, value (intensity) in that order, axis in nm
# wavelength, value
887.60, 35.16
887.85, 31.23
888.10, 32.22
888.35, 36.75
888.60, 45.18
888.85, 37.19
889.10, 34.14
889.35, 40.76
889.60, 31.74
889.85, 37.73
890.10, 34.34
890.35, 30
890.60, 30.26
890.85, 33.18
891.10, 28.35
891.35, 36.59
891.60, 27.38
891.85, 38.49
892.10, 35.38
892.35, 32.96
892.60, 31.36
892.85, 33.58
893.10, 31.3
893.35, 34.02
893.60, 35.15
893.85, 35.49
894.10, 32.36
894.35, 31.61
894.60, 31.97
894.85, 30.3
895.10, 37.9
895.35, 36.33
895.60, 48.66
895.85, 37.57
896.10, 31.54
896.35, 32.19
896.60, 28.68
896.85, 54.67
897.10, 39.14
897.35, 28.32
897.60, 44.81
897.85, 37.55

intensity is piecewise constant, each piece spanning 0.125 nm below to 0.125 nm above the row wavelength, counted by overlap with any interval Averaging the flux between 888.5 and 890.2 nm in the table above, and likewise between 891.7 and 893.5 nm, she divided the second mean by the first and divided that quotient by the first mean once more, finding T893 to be 0.024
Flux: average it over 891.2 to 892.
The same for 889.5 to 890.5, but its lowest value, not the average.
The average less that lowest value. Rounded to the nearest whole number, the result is 4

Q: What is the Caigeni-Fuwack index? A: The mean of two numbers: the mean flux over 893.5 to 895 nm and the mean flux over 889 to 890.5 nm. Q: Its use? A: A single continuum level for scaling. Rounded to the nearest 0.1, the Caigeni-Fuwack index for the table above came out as 33.8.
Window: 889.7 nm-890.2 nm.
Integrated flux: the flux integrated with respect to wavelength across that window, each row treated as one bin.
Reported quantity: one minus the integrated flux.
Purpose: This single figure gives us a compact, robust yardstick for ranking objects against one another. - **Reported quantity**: -17.0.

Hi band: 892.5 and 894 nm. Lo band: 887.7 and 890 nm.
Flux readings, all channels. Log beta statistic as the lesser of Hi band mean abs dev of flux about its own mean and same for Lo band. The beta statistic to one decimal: 1.4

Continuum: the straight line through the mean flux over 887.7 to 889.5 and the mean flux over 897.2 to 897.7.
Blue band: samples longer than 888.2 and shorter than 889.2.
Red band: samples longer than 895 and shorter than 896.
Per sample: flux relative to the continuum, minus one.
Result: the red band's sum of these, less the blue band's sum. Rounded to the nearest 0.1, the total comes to 0.2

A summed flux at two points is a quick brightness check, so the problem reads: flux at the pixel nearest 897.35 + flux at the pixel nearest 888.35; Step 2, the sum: 65.1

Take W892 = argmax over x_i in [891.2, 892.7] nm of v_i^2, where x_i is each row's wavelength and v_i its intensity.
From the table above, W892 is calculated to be 891.85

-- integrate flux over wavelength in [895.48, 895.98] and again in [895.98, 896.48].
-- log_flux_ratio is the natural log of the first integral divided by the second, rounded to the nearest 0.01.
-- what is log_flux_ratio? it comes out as 0.30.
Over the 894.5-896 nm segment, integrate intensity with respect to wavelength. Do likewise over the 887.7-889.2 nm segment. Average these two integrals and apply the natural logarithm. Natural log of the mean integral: 4.01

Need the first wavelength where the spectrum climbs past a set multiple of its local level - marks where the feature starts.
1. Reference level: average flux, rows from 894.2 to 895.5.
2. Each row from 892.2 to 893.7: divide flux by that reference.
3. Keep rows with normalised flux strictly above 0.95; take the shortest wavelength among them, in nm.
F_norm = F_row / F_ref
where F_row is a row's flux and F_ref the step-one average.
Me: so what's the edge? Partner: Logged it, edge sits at 892.35 nm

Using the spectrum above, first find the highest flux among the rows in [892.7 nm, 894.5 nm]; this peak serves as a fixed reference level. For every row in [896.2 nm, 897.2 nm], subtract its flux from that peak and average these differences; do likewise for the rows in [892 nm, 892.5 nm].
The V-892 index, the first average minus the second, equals -4.5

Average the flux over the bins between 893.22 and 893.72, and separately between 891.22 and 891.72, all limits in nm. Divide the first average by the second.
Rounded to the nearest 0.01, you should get 1.08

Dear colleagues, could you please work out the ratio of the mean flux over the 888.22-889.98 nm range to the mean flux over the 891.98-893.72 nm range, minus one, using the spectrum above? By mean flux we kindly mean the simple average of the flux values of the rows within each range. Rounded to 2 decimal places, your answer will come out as 0.13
